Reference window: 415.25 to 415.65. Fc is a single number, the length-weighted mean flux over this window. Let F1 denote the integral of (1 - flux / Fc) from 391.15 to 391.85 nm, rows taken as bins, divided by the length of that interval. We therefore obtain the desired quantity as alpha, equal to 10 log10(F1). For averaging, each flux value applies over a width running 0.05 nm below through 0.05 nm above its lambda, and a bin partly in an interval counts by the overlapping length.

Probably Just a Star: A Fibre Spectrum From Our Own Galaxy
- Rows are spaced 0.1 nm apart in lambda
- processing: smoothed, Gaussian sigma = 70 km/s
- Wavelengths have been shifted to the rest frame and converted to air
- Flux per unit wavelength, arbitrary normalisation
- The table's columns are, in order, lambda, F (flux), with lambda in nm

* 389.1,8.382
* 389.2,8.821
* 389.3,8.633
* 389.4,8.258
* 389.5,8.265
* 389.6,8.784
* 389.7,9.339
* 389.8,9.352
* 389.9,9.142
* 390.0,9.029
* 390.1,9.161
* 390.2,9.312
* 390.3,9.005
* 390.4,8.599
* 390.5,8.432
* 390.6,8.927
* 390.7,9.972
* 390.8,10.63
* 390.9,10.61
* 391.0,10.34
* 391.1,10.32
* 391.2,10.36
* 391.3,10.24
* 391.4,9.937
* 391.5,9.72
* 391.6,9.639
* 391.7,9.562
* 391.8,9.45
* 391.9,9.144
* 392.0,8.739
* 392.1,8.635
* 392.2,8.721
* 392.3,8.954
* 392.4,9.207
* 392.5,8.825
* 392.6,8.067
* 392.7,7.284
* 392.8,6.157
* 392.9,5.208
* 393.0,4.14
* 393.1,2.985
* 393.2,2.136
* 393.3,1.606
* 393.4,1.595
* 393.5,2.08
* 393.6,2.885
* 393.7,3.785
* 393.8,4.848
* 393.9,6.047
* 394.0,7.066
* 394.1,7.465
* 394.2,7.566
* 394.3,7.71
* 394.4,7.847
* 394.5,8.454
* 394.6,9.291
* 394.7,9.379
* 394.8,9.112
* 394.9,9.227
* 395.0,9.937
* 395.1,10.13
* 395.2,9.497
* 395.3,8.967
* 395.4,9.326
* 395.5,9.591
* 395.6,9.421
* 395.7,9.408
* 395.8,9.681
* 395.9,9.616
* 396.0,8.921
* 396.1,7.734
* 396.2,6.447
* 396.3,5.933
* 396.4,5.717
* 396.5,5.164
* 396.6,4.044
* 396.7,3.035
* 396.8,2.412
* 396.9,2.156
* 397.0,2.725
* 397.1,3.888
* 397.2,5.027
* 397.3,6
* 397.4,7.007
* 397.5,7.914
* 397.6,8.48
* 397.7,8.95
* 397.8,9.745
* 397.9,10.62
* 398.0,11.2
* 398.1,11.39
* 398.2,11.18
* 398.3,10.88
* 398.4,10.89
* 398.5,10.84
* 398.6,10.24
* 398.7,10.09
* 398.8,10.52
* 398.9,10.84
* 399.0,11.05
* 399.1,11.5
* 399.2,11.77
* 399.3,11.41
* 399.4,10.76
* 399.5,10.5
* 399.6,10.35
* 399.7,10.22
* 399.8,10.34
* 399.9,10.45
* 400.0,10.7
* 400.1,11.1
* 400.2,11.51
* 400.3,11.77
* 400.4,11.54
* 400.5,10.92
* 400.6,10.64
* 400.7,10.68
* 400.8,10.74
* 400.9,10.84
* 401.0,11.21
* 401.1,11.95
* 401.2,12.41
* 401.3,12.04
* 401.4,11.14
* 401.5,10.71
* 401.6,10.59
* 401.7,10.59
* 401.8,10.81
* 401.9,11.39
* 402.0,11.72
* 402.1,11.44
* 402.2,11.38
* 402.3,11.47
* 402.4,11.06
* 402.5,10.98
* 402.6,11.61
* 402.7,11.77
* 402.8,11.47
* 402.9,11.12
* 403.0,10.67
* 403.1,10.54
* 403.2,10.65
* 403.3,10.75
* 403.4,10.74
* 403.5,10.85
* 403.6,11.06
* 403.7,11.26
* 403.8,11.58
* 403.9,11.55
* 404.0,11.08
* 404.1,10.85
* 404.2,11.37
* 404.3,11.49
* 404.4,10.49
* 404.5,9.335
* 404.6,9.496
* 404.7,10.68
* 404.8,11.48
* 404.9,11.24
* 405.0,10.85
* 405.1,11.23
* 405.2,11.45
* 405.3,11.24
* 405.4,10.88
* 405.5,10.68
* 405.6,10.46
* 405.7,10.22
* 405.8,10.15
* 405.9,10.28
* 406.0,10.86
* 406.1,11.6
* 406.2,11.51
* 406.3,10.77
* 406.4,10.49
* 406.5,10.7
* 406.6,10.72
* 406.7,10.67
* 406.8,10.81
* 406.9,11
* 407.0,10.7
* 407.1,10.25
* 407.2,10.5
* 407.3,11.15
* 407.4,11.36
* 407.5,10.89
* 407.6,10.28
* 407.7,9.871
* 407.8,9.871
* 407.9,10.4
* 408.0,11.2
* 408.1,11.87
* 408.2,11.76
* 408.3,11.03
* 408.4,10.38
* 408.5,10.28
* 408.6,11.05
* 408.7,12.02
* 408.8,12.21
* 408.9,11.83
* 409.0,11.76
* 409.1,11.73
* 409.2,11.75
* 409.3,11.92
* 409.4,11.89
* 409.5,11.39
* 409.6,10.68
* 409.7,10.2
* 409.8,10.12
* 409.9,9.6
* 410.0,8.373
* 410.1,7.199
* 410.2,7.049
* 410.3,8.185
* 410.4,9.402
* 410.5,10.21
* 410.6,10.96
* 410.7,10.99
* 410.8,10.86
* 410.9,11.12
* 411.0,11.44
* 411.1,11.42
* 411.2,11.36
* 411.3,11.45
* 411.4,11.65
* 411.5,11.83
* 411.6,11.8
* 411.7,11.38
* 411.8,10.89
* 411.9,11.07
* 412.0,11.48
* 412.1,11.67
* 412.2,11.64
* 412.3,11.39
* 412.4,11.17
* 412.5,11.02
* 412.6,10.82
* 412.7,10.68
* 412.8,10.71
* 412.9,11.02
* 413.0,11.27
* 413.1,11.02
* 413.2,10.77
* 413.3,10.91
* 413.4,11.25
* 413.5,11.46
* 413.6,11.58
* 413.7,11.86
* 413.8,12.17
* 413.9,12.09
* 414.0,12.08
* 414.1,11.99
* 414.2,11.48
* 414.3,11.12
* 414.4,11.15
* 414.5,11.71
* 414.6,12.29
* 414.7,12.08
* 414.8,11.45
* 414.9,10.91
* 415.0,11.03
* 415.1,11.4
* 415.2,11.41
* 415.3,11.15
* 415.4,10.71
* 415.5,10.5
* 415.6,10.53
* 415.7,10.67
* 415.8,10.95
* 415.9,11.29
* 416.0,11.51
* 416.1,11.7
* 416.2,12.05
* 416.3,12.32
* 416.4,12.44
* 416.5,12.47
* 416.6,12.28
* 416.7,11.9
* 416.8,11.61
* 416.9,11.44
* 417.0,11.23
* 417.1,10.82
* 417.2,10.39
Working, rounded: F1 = 0.08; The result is -11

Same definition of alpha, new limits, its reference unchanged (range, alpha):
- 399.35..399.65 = -18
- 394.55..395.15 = -9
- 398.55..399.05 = -18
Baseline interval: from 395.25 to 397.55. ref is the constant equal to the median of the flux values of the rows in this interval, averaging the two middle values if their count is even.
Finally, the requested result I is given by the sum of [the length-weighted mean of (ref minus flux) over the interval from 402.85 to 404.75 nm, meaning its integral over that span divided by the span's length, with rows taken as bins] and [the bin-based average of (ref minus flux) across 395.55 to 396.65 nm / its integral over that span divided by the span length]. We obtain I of -5.4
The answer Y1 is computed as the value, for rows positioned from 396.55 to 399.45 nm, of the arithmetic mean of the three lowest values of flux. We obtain 2.4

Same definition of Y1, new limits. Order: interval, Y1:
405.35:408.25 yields 10.0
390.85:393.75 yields 1.8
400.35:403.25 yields 10.6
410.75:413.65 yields 10.7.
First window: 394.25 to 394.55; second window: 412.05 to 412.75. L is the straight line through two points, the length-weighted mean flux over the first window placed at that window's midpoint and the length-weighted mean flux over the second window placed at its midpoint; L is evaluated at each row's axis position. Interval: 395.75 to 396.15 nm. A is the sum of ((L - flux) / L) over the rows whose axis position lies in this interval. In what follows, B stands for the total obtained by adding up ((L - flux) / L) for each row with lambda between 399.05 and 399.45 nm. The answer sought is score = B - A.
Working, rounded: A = -0.34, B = -1.1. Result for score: -0.78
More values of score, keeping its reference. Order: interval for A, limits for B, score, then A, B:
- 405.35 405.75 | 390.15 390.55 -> -0.62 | -0.23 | -0.9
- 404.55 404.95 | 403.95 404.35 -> -0.24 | -0.36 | -0.6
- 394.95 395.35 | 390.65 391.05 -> -0.90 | -0.74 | -1.6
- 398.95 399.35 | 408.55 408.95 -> 0.70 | -1.17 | -0.5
